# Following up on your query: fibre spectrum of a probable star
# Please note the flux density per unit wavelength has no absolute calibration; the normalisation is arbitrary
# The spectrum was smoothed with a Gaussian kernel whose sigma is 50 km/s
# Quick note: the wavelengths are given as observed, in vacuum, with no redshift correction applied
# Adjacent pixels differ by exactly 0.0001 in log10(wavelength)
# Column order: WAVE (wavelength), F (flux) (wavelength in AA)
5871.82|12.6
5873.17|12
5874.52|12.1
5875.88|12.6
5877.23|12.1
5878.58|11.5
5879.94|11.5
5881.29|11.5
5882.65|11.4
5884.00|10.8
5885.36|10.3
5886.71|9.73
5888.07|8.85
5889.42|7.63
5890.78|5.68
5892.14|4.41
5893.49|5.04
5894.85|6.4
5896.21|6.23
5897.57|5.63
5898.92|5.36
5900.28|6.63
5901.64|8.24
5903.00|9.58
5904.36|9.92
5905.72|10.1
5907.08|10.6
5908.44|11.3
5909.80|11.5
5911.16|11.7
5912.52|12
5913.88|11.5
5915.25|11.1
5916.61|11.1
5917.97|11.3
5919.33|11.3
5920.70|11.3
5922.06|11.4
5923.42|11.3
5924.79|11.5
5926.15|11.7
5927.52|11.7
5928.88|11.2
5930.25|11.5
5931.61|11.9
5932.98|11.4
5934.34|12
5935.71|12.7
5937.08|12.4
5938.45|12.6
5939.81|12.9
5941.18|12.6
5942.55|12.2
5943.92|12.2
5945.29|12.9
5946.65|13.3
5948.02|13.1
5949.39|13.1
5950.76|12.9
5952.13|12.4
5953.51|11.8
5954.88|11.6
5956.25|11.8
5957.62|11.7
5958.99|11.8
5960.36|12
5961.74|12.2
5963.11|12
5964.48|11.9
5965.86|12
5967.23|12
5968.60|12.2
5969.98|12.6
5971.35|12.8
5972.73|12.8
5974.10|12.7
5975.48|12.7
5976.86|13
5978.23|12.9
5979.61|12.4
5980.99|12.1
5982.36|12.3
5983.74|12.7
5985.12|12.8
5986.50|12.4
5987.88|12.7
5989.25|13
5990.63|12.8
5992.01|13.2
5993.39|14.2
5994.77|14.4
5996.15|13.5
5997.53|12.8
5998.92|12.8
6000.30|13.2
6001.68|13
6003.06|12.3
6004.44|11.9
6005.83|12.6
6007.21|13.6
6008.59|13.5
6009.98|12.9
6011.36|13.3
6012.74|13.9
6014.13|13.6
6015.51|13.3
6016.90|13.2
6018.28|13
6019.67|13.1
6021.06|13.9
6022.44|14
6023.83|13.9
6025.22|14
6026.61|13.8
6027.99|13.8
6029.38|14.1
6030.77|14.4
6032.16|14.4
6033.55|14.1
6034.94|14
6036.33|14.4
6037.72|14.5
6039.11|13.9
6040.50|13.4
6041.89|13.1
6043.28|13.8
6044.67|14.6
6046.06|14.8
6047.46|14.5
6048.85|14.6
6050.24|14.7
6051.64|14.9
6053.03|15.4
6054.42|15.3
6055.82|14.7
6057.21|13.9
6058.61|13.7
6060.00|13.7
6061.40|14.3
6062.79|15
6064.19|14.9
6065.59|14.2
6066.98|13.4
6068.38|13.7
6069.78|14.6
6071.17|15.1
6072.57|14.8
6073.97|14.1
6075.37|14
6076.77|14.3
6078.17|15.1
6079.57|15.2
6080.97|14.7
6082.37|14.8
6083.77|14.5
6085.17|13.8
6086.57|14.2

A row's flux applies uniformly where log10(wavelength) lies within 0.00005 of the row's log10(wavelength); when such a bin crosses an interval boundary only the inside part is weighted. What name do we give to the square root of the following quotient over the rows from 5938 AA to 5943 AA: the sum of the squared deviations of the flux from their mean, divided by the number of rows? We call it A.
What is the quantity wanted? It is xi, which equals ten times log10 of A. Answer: -6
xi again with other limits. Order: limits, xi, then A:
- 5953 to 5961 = -9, 0.12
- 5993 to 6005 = -1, 0.77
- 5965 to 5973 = -5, 0.35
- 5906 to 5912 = -4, 0.41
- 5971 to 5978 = -10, 0.11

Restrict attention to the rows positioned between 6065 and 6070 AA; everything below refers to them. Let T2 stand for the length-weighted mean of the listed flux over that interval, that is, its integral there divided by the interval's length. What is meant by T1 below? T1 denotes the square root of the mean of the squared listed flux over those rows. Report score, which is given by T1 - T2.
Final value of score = 0.068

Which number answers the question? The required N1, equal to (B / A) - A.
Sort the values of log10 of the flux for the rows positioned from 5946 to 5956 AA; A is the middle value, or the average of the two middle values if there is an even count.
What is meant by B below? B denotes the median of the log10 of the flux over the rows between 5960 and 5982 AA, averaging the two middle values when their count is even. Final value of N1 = -0.13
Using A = 1.11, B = 1.09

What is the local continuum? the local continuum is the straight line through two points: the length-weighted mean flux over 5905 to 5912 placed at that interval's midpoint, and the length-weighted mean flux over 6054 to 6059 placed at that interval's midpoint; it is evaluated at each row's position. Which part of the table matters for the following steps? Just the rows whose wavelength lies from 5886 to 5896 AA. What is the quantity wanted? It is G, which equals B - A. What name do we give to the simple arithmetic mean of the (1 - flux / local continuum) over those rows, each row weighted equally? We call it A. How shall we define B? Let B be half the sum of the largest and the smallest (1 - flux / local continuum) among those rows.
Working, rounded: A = 0.360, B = 0.334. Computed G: -0.026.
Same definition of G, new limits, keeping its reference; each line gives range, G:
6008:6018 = -0.003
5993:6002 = -0.015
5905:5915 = 0.016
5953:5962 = -0.003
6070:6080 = 0.004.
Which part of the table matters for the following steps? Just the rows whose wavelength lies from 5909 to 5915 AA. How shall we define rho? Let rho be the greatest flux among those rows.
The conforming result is 12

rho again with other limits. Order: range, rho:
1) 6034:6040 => 14.5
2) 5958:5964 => 12.2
